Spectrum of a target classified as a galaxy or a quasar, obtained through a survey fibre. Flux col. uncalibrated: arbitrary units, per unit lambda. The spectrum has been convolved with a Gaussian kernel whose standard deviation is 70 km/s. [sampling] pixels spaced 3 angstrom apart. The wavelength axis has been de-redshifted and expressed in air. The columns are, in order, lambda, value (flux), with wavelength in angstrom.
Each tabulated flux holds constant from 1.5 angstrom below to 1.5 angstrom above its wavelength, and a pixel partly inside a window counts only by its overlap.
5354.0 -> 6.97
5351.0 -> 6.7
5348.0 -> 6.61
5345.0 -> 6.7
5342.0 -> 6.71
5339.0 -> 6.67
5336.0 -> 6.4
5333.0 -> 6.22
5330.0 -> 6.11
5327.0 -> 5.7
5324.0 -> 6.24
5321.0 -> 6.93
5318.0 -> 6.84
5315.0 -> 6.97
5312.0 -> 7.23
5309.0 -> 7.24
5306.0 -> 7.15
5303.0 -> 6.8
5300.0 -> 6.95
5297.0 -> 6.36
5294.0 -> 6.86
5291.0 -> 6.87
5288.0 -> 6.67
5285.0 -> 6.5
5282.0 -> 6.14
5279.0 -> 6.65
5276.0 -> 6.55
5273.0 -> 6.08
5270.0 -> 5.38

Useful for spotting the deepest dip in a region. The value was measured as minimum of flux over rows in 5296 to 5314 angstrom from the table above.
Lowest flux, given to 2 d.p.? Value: 6.36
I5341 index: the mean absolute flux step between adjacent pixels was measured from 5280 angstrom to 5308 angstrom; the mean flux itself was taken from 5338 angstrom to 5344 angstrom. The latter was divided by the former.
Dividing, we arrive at 23.0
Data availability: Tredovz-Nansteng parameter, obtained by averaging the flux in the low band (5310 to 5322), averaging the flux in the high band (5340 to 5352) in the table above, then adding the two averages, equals 13.7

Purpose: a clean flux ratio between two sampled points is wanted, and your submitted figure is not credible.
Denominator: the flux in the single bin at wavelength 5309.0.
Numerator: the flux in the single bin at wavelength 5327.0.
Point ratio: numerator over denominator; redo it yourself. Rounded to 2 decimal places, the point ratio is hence 0.79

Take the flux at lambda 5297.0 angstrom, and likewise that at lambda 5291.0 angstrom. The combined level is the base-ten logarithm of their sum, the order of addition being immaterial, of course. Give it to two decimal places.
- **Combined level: 1.12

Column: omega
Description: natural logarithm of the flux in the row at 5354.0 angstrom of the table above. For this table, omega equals 1.94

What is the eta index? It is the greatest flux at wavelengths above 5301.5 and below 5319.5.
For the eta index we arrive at 7.24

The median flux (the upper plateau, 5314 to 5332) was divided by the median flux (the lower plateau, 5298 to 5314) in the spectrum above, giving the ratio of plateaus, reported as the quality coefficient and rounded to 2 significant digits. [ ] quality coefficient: 0.91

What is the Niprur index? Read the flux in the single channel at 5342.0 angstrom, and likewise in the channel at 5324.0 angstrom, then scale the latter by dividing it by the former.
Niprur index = 0.930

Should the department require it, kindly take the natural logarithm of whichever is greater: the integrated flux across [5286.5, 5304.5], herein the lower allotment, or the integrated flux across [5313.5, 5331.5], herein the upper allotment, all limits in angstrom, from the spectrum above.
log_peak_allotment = 4.8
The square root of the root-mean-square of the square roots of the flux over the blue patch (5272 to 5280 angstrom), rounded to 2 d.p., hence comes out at 1.59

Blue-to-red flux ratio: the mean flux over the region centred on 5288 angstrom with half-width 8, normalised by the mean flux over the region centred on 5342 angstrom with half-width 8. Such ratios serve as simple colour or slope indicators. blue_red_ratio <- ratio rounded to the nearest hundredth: 1.00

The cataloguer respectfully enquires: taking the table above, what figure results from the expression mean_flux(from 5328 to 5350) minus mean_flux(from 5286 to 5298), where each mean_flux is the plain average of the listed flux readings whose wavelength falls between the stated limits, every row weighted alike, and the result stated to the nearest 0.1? -0.2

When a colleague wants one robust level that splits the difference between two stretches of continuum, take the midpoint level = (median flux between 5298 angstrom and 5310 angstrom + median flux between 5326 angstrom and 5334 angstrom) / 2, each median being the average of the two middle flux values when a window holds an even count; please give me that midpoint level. 6.58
